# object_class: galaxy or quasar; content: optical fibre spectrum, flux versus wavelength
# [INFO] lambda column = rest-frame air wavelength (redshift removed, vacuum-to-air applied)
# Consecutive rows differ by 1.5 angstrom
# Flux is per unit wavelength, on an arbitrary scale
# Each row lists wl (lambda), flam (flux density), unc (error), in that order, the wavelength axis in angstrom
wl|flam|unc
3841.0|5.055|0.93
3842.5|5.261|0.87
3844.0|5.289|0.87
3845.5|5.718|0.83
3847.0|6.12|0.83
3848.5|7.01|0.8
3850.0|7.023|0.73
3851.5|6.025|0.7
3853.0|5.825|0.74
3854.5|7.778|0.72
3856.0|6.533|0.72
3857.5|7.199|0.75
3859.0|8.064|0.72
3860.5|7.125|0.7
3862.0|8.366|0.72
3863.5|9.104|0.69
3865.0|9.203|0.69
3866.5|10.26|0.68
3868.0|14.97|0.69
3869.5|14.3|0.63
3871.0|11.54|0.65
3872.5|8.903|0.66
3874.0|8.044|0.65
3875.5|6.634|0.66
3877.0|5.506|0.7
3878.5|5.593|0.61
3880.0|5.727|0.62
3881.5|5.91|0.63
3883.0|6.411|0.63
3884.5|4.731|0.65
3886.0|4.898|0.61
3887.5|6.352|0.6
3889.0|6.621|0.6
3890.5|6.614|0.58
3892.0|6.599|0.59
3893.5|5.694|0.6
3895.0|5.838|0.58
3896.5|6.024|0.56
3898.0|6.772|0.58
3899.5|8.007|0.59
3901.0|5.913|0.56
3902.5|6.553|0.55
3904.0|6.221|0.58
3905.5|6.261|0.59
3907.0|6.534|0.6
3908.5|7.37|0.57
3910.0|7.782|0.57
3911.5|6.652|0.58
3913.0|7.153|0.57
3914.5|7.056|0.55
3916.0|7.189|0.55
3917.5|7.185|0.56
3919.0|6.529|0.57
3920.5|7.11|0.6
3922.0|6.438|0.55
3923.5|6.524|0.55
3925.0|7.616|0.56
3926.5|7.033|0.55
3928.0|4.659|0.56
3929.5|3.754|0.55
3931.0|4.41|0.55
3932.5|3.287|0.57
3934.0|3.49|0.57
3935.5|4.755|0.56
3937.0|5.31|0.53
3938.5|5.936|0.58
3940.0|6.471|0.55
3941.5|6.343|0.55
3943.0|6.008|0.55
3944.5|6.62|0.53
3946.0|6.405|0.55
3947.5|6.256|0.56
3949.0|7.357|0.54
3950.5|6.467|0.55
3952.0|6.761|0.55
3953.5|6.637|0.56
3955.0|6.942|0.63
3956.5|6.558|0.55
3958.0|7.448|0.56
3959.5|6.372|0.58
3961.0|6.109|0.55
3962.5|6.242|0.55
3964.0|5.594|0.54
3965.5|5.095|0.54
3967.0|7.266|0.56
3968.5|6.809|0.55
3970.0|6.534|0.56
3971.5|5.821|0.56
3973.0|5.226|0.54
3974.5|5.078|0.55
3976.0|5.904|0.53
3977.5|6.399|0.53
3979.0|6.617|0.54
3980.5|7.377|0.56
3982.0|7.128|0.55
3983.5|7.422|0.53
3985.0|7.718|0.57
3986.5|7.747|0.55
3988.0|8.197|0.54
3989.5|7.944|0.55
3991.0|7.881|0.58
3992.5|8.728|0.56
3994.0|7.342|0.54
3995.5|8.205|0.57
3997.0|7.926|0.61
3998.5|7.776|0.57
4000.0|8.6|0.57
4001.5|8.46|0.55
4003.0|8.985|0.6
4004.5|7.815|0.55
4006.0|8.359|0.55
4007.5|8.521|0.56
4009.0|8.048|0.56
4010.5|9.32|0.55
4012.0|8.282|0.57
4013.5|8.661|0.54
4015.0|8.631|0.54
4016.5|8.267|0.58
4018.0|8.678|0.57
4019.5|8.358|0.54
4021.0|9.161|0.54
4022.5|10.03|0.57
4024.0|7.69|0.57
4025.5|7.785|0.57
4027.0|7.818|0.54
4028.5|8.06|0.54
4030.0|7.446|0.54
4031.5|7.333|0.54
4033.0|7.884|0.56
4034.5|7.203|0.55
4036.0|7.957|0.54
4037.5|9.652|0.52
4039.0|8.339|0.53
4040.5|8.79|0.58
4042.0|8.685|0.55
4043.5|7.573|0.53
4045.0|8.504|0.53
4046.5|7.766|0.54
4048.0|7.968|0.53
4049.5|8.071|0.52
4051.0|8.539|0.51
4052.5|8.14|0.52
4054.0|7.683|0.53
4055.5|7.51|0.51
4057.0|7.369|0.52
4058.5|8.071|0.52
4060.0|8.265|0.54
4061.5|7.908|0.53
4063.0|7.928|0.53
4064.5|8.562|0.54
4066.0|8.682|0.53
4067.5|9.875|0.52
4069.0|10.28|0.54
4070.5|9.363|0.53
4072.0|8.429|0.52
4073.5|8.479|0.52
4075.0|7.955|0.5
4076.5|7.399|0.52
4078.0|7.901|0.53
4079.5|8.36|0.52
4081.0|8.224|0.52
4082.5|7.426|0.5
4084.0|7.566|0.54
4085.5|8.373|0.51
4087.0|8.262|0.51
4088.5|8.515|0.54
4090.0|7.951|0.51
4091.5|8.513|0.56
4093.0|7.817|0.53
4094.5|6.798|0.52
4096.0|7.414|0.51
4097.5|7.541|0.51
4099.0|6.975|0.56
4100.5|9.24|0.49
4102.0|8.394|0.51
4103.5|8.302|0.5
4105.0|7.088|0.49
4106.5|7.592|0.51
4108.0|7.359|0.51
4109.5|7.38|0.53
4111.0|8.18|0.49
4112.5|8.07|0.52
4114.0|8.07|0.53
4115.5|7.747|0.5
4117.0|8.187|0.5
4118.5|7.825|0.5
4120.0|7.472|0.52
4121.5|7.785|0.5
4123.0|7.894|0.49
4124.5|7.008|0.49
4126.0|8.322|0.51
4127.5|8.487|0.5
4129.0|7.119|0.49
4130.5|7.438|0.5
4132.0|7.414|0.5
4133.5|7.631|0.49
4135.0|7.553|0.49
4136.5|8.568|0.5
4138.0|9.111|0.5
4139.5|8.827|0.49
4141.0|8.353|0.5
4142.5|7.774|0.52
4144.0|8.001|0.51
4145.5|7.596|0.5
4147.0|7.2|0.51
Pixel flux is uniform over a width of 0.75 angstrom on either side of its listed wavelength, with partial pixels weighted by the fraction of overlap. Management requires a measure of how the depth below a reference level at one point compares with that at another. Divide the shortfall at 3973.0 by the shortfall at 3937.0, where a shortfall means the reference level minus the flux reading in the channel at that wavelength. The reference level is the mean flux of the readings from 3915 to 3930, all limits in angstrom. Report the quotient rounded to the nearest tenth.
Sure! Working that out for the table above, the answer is 1.1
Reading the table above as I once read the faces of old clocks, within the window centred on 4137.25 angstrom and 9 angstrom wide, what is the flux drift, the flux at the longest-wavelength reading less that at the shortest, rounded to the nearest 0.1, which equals 0.7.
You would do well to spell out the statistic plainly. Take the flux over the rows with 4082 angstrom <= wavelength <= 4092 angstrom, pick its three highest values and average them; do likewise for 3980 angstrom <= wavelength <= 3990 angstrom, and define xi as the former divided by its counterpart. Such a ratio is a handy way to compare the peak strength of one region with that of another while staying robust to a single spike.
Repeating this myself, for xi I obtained 1.06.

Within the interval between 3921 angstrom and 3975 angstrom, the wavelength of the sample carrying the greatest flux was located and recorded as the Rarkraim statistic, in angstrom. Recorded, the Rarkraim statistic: 3925.0 angstrom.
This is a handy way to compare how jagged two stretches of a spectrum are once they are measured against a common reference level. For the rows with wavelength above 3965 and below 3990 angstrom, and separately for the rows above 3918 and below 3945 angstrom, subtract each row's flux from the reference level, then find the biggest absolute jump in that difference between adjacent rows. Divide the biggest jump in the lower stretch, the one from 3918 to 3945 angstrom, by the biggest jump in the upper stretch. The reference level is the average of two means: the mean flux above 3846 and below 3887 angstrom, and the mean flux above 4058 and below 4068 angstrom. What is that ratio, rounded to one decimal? 1.1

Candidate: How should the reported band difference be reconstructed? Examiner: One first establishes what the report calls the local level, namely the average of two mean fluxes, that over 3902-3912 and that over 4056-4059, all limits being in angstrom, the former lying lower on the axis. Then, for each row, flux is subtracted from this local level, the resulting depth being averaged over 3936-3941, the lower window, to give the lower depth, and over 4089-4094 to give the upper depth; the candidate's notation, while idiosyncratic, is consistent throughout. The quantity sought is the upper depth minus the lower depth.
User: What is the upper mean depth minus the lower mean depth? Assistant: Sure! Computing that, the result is -2.2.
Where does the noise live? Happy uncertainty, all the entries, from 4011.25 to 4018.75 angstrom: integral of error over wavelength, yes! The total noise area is 4.20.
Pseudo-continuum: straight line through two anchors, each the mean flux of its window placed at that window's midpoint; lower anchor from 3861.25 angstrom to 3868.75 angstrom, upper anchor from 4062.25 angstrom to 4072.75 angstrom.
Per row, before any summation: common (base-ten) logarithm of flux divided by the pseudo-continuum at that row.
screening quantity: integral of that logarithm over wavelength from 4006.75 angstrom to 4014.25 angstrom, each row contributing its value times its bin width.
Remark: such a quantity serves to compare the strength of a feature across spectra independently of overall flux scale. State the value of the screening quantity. -0.3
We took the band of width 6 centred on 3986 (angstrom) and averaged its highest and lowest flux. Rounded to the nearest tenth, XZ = 7.8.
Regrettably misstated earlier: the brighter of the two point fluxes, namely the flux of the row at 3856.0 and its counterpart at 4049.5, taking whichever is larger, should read 8.1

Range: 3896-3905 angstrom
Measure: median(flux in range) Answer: 6.4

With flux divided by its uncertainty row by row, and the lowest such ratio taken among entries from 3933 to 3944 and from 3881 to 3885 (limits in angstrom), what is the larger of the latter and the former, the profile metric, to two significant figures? 7.3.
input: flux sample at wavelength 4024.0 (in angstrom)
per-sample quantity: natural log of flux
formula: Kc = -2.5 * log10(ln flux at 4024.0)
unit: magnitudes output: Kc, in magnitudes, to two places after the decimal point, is -0.77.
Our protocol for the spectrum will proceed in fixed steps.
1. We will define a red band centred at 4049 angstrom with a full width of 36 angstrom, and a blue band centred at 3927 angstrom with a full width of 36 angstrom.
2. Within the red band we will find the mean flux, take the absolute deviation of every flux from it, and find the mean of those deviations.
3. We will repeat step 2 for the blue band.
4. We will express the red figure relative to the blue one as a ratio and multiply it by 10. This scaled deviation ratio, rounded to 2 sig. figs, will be 4.0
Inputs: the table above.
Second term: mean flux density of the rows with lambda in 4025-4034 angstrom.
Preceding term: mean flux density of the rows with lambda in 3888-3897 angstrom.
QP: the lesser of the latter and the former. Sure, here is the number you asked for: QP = 6.2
